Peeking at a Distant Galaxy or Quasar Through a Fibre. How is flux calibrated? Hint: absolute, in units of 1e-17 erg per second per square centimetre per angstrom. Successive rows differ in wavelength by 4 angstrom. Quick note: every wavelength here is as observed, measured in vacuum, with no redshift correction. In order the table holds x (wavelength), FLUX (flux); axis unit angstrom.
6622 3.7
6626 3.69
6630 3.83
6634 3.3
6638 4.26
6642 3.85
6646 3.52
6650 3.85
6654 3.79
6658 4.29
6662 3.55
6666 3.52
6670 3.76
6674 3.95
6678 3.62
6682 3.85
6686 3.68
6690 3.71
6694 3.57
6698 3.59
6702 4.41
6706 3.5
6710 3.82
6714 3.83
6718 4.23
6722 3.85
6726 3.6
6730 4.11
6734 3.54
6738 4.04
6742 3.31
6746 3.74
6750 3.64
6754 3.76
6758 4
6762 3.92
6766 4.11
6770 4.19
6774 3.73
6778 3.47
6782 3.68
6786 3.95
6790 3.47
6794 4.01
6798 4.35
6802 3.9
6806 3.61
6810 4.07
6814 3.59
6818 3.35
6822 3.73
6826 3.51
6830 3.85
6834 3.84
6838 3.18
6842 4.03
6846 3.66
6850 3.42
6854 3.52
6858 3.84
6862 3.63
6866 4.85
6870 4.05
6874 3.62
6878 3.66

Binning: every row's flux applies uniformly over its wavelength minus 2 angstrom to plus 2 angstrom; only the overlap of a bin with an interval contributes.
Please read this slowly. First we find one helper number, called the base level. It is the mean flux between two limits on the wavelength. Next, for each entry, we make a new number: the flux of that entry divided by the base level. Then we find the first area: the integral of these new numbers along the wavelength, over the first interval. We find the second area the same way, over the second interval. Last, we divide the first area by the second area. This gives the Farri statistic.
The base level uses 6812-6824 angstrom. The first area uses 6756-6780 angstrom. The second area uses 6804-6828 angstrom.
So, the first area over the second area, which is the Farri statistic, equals 1.07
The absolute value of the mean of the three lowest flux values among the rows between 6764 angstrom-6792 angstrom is 3.54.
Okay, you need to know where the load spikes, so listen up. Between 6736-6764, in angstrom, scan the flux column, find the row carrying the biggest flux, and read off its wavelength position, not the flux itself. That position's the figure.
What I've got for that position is 6738 angstrom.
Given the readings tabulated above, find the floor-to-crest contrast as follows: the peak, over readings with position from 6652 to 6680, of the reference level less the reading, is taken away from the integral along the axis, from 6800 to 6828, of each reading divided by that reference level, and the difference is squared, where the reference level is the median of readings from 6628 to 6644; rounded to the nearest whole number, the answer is 703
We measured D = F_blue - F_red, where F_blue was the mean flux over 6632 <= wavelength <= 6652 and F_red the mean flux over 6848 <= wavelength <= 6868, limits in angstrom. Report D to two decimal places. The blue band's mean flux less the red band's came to -0.10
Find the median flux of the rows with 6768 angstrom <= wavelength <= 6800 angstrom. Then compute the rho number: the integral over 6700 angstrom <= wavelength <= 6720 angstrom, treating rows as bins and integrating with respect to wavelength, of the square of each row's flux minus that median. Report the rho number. 2.4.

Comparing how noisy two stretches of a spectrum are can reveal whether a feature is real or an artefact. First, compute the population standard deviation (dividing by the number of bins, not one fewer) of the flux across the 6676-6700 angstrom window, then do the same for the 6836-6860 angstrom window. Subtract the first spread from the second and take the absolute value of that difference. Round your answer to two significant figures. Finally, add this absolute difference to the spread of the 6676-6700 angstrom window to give 0.28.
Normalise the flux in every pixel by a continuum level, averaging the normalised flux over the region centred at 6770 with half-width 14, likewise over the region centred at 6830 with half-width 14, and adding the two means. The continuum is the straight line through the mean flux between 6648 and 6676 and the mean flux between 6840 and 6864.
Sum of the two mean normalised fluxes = 2.02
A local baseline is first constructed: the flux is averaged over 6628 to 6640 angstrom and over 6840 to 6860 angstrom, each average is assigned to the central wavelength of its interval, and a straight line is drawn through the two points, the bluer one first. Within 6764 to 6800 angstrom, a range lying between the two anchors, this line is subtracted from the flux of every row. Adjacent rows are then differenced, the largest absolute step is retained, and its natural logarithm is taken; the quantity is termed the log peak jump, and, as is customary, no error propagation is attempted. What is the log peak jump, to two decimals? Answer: -0.61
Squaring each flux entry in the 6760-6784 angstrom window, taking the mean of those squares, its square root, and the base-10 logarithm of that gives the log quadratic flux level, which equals 0.586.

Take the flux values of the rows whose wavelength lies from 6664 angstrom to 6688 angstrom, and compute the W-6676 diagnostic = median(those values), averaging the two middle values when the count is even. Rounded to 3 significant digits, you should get 3.72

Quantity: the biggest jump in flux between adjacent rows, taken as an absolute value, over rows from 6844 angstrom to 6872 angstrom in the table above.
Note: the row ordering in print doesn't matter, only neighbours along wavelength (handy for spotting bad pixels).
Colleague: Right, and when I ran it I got 1.2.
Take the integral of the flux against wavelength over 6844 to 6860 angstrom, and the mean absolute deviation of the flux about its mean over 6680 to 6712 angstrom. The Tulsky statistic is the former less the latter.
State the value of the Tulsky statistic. 58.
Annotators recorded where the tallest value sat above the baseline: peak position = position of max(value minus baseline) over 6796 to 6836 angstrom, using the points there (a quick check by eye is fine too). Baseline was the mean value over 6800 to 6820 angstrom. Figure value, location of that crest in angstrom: 6798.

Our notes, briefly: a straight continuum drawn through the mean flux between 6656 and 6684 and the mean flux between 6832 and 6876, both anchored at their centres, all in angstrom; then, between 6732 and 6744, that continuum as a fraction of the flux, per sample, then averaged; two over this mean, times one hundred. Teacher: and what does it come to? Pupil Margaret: 190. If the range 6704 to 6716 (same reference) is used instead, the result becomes 196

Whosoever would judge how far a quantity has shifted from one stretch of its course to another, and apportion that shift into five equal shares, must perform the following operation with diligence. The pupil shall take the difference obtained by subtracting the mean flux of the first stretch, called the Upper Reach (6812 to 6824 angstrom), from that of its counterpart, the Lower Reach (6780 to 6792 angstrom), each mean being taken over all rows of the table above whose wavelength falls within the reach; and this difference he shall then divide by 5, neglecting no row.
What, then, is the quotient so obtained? 0.029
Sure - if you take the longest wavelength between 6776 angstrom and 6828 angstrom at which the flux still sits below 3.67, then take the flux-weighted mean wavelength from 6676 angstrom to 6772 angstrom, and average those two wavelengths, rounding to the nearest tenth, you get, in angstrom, 6775.2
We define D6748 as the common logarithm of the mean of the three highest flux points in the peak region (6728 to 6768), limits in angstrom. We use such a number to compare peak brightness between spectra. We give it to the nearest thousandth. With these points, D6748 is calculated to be 0.611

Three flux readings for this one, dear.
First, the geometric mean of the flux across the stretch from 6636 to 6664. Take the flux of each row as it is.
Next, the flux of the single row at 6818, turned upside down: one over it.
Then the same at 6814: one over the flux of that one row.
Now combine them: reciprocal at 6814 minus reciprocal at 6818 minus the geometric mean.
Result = -3.88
